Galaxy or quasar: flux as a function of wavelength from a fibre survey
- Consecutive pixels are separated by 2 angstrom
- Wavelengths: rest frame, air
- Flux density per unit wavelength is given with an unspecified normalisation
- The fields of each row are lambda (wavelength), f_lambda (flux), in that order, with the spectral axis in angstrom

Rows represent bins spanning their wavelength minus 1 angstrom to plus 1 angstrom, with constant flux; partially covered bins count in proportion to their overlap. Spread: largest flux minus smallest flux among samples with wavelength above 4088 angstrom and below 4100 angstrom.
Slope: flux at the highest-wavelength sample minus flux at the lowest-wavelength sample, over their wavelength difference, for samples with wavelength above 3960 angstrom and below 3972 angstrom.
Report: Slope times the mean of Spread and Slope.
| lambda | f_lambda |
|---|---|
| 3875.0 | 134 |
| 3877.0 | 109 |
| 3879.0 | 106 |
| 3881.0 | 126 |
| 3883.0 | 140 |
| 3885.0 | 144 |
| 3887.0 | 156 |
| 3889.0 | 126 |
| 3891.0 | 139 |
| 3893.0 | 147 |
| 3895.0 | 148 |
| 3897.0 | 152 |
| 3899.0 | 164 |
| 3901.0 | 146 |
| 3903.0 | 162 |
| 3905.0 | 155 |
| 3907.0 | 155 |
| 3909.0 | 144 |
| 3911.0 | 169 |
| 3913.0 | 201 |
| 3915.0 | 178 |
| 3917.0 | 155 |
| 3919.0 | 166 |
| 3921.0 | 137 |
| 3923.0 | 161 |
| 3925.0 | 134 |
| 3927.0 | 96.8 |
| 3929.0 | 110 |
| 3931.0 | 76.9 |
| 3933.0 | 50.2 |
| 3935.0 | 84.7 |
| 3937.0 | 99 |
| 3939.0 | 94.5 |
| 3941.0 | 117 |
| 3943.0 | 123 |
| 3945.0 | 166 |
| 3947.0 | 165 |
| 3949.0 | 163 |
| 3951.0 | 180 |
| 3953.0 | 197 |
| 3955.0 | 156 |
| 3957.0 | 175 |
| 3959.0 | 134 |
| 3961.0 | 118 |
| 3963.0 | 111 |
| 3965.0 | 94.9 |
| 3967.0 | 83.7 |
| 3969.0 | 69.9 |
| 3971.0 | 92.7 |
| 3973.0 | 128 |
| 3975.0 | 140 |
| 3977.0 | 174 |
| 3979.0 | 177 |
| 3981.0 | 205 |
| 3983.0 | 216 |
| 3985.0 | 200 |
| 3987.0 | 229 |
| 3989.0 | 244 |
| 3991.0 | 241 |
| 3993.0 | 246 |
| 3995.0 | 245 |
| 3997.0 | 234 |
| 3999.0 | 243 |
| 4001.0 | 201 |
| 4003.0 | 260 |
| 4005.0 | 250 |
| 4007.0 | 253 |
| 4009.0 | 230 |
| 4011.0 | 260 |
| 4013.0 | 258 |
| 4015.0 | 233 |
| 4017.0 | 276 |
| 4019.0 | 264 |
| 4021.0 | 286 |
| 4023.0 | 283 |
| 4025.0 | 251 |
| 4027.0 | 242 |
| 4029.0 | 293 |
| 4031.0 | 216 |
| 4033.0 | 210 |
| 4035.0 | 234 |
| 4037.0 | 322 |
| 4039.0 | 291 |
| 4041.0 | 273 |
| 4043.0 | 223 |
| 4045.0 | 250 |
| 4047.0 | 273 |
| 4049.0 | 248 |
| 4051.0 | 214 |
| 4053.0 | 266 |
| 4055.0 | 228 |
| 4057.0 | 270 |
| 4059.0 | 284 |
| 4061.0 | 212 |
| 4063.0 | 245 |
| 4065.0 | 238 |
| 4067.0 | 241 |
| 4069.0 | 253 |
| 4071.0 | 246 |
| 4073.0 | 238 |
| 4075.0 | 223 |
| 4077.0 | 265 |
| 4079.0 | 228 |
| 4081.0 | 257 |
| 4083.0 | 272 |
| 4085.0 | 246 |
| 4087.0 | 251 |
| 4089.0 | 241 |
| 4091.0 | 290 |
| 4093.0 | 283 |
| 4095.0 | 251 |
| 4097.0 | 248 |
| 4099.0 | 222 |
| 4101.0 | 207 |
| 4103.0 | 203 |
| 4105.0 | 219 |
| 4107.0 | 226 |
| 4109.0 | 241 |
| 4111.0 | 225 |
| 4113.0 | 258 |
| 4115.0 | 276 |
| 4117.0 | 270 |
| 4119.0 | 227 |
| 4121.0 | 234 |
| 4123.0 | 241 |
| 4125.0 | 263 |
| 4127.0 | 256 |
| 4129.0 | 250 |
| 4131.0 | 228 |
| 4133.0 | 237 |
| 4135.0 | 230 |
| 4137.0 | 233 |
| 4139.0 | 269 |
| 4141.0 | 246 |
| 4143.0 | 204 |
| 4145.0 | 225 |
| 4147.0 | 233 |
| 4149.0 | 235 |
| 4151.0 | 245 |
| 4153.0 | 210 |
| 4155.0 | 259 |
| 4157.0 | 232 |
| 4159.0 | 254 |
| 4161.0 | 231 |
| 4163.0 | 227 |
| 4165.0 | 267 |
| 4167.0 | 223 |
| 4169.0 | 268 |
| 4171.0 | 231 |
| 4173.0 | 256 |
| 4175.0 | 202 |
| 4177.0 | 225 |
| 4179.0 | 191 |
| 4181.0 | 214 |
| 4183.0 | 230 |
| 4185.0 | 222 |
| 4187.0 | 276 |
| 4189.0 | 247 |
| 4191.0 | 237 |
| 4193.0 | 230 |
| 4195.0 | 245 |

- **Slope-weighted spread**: -83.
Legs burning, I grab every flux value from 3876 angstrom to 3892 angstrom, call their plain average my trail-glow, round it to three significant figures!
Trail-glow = 131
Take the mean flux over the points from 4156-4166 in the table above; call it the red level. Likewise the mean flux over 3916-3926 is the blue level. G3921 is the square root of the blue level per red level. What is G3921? 0.79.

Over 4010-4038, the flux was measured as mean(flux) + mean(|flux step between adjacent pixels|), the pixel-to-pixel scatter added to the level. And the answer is 289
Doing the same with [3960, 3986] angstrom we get 157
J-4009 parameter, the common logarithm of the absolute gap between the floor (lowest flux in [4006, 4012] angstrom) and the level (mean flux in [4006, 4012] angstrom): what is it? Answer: 1.2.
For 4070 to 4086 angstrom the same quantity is 1.4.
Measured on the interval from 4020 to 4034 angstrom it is 1.6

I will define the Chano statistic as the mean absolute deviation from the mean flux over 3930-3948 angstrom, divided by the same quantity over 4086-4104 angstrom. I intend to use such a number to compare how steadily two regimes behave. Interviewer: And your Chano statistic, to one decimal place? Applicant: 1.3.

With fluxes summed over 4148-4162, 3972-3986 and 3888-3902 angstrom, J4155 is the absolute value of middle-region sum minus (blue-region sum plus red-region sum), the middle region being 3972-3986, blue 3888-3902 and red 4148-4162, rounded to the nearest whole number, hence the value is 1448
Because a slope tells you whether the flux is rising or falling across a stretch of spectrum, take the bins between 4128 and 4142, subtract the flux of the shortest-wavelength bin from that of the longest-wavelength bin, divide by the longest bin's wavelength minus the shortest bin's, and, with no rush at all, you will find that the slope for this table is 0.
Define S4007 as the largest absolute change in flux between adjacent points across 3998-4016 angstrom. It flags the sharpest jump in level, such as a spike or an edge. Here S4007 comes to 59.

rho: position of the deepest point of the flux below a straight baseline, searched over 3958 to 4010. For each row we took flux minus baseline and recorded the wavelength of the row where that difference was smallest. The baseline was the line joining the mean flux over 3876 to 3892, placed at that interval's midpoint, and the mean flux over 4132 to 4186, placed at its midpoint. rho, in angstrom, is 3969.0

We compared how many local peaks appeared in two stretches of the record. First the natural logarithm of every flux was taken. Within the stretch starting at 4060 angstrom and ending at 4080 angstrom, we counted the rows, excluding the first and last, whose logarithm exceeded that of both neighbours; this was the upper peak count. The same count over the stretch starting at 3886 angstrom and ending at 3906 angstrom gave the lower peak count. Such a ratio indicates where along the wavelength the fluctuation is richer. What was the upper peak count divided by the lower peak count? 1.5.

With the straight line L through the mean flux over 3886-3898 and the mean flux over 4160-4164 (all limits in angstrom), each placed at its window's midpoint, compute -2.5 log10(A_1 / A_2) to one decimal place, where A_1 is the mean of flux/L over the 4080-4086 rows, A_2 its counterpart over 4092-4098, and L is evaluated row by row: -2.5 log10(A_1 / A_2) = 0.0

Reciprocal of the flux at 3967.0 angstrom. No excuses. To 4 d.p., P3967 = 0.0119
